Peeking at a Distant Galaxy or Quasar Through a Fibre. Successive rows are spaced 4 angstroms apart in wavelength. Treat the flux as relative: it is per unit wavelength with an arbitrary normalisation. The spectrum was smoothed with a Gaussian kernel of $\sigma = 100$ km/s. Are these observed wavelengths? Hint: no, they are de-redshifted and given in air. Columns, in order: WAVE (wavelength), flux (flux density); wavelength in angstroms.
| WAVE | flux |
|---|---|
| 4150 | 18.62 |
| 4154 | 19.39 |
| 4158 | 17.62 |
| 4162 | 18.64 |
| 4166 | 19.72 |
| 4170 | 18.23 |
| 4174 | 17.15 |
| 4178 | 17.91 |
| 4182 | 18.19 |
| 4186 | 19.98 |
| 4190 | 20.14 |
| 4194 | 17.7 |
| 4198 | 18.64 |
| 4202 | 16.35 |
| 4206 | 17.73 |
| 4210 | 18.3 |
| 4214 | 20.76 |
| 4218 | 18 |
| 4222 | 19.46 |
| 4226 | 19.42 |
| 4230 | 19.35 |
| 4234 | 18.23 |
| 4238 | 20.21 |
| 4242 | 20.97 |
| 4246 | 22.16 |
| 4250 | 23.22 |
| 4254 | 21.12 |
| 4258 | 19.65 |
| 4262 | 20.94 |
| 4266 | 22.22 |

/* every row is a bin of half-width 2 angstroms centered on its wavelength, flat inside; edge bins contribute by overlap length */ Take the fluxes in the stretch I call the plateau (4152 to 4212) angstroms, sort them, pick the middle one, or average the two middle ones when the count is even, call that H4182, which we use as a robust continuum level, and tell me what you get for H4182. 18.2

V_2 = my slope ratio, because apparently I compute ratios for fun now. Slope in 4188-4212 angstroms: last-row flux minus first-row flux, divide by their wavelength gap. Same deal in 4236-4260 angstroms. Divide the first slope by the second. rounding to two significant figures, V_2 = 3.3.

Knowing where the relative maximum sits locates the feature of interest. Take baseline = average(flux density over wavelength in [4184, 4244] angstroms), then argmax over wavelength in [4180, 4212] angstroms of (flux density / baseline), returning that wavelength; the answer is 4190 angstroms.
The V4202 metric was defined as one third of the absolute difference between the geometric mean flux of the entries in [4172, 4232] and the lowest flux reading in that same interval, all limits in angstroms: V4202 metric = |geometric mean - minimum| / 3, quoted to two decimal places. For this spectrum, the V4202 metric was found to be 0.74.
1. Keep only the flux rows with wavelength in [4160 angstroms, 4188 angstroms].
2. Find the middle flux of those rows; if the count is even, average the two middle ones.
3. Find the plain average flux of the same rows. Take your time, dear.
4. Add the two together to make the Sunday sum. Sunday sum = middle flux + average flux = 36.8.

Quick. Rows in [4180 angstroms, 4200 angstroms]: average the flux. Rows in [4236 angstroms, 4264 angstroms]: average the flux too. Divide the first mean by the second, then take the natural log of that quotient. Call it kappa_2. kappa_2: -0.11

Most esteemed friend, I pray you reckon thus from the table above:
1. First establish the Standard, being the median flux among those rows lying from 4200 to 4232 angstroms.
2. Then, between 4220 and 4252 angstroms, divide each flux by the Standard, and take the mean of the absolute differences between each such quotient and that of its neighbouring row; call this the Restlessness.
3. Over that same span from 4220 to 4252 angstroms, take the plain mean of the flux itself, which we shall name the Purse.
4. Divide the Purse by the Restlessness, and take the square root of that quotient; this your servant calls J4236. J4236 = 21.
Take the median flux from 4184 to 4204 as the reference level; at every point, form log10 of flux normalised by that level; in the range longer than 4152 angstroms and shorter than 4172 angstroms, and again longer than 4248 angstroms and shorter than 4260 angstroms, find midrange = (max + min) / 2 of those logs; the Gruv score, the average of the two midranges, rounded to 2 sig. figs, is 0.030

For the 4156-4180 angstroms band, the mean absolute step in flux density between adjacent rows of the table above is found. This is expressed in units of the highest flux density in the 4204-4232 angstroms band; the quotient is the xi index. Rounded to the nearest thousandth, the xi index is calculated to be 0.052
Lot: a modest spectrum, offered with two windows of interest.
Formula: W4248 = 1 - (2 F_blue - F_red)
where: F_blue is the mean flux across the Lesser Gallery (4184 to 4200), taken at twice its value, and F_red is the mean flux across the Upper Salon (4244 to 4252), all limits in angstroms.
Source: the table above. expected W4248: -14.5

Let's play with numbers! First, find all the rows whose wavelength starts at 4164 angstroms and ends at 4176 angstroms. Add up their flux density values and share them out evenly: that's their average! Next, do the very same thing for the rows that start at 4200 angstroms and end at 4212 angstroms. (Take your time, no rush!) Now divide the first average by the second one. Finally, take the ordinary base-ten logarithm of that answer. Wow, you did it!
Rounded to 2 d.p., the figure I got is 0.02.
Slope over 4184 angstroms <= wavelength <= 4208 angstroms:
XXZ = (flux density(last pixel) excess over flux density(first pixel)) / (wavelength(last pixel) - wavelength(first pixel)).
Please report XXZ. -0.11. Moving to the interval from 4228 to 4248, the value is 0.18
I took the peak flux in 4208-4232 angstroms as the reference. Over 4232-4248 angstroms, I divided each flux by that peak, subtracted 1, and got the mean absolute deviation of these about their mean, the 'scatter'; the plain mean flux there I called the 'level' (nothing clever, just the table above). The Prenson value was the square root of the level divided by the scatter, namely 19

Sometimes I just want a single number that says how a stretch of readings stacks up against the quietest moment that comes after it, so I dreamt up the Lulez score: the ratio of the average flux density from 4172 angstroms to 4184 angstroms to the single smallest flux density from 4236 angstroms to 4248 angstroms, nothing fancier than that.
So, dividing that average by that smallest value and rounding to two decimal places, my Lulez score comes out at 0.88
